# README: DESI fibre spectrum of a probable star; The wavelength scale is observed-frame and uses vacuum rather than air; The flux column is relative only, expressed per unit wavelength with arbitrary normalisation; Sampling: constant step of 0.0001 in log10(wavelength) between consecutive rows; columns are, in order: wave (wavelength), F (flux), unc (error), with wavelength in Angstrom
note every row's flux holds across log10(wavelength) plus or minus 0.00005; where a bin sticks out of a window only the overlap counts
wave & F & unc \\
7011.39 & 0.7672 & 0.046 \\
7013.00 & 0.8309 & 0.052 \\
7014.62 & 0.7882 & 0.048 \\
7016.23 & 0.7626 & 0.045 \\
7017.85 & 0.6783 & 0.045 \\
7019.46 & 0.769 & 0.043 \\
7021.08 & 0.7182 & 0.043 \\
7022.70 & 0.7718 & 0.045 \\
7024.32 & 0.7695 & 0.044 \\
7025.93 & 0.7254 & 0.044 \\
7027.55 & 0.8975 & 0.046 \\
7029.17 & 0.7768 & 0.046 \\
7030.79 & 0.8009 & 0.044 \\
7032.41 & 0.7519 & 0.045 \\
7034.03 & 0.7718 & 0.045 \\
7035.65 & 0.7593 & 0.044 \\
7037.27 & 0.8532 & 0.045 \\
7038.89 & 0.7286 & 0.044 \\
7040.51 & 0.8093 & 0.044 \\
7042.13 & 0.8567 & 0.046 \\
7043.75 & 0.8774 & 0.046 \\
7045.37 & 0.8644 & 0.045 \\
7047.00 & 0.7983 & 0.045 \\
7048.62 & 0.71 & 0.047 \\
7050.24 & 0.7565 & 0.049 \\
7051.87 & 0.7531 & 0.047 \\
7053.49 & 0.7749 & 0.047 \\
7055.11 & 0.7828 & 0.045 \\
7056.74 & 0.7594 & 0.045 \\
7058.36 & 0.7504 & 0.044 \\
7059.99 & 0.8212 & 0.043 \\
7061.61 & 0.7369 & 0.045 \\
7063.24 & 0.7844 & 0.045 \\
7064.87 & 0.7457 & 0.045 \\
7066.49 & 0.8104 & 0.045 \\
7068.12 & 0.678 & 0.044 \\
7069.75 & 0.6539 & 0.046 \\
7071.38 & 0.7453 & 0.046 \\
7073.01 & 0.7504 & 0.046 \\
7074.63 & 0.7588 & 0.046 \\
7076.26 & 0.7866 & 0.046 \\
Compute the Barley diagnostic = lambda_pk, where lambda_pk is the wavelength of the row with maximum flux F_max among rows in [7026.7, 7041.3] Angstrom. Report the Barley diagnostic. 7027.55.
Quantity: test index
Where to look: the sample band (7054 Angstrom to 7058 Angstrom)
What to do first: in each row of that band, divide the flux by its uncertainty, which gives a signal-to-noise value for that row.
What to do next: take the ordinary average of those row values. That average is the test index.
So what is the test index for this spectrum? 17.1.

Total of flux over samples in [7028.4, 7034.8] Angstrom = 3.10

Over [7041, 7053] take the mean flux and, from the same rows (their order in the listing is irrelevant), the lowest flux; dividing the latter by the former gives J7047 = 0.885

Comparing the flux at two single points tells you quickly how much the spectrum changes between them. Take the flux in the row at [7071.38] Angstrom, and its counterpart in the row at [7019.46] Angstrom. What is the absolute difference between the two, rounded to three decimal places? 0.024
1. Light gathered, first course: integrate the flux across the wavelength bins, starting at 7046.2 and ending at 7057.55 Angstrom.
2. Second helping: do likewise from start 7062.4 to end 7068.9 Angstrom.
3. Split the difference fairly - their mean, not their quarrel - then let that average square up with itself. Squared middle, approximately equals 46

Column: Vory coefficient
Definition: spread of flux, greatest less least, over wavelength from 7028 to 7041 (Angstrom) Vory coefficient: 0.125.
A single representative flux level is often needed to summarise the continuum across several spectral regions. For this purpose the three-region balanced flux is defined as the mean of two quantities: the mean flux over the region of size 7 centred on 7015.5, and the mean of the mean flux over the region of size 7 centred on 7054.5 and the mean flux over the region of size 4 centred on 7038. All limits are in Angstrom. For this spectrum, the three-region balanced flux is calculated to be 0.772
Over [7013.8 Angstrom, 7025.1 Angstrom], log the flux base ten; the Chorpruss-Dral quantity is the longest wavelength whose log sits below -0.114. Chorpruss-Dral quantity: 7021.08 Angstrom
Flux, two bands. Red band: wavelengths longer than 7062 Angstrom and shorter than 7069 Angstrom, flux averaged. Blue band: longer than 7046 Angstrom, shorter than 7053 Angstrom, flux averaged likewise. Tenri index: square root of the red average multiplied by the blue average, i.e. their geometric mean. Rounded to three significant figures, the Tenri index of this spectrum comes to 0.755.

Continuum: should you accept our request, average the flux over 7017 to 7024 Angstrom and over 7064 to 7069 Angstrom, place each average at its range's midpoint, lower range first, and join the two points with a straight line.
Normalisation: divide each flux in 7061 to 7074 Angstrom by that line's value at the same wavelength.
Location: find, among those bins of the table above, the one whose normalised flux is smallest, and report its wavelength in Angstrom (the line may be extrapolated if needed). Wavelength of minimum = 7069.75 Angstrom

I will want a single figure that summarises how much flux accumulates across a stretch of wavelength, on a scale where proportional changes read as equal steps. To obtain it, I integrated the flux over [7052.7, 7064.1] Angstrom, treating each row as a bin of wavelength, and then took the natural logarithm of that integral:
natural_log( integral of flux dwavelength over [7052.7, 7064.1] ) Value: 2.2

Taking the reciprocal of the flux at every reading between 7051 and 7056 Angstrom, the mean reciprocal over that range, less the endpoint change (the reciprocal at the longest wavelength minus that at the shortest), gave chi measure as 1.35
